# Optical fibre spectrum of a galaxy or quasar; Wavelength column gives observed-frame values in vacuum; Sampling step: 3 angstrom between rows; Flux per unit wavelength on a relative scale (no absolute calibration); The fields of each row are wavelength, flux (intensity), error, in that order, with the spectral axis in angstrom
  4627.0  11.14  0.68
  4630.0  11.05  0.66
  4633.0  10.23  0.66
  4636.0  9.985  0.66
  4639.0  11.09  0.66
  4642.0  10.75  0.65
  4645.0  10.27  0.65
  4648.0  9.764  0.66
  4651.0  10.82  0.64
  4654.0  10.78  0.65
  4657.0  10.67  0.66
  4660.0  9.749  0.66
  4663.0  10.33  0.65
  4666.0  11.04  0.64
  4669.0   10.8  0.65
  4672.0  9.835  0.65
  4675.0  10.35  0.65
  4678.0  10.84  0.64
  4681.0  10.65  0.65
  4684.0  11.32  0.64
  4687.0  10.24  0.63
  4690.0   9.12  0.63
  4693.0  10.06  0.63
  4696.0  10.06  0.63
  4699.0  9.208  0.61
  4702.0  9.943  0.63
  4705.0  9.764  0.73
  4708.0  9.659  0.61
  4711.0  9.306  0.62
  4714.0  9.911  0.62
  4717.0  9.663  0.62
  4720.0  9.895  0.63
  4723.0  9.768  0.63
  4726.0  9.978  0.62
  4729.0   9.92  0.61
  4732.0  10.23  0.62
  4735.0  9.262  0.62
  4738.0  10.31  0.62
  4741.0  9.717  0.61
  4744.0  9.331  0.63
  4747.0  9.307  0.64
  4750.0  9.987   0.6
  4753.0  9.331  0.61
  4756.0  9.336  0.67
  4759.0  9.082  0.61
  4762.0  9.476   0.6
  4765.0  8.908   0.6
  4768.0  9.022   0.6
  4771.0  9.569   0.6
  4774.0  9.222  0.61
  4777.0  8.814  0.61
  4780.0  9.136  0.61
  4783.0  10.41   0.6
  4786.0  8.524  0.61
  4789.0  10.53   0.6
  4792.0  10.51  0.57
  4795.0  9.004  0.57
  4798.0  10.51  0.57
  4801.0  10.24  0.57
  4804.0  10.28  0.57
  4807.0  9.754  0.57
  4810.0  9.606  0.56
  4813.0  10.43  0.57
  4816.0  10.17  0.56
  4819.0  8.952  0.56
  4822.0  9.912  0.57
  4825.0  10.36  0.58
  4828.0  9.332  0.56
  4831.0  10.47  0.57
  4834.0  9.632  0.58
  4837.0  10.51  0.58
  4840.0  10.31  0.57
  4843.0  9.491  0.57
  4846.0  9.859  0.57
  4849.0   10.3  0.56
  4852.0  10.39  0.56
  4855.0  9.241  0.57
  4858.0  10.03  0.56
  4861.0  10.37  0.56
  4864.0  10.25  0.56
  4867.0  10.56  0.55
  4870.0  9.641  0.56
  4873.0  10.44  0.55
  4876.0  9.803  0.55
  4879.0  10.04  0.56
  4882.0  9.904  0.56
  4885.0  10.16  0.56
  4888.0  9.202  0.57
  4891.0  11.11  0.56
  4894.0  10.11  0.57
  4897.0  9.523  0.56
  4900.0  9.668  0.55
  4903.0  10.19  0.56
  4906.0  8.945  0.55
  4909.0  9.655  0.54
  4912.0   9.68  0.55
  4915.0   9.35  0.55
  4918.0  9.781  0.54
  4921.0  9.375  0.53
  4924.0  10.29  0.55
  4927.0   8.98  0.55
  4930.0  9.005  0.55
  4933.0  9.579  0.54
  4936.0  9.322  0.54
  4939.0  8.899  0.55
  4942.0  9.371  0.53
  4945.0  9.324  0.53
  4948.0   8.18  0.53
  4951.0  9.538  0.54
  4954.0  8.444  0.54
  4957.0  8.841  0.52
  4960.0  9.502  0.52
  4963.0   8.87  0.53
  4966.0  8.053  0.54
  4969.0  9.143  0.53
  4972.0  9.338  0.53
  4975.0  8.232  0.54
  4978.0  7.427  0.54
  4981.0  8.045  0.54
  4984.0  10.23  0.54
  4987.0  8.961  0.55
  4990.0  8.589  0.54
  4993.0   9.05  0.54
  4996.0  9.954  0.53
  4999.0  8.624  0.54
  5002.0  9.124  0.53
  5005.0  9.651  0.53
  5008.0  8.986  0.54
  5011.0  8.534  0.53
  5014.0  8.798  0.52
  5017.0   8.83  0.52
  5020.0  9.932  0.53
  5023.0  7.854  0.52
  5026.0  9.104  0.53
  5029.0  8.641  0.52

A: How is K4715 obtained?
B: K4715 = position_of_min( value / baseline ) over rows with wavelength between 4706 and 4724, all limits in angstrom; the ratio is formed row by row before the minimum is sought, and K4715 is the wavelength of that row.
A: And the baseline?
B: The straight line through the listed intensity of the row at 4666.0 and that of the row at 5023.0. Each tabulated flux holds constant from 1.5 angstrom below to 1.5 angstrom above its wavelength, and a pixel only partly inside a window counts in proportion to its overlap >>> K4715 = 4711.0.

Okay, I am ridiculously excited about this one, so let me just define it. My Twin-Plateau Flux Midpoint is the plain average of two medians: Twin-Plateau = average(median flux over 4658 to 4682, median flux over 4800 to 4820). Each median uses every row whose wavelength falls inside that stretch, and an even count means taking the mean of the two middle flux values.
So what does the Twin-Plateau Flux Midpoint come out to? 10.3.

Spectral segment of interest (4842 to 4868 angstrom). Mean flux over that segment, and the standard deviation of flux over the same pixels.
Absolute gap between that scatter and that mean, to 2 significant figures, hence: 9.6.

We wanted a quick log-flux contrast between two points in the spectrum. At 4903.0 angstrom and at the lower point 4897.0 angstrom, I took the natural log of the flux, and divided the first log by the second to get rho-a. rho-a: 1.03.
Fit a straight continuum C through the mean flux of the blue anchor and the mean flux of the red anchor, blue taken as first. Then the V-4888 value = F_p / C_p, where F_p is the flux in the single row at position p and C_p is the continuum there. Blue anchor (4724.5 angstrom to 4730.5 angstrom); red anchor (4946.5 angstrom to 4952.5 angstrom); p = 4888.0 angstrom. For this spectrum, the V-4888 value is 1.00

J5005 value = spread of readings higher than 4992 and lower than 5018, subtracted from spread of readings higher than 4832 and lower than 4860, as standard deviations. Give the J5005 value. -0.02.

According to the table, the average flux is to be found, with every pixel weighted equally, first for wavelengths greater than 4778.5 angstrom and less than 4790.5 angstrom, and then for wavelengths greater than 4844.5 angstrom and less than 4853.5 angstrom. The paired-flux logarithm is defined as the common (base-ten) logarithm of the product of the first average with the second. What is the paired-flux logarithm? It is 1.99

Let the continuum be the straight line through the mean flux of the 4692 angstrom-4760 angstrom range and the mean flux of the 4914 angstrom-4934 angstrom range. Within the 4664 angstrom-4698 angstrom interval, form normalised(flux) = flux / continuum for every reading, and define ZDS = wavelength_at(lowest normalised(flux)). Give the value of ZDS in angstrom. 4690.0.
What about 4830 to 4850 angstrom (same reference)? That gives 4843.0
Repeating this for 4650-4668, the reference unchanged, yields 4660.0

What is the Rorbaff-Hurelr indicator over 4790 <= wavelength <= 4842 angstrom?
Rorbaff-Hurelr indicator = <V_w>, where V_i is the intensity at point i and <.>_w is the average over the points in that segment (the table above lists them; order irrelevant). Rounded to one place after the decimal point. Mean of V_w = 10.0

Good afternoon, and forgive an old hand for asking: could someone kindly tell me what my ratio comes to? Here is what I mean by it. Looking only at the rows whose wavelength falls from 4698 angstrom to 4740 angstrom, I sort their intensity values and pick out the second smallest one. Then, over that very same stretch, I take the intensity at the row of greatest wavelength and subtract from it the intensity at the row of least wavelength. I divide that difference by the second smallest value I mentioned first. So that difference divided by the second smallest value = 0.119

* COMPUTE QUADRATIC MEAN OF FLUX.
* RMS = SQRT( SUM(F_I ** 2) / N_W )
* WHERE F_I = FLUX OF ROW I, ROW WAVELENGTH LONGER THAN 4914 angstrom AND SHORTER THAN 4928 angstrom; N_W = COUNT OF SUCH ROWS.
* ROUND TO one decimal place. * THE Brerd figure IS 9.6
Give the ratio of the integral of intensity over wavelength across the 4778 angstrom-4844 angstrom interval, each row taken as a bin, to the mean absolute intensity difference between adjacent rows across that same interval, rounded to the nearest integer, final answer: 772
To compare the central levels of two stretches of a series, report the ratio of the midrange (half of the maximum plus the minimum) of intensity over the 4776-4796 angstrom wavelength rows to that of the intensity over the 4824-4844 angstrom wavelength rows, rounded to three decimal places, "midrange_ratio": 0.960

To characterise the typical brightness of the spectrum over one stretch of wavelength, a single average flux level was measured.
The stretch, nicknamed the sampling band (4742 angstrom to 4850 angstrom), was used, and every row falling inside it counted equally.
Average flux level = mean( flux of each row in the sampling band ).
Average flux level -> 9.71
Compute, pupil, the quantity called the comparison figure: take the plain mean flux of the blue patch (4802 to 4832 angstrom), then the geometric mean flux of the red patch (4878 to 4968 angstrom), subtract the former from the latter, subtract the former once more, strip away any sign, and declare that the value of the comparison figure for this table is 10.4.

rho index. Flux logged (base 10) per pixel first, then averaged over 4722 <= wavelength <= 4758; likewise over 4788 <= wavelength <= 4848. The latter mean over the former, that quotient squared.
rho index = 1.03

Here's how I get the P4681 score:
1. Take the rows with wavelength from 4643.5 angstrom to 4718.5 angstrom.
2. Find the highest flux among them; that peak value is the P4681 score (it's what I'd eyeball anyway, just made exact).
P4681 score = 11.32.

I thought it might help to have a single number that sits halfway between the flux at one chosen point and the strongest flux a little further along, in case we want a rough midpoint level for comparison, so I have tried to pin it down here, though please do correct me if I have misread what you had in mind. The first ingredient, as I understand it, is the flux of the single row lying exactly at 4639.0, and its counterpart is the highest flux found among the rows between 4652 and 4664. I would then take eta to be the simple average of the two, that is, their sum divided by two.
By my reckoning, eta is 10.9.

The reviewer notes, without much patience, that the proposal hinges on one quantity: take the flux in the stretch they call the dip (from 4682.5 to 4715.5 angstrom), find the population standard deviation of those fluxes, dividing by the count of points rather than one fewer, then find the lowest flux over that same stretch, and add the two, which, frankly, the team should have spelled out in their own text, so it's 9.7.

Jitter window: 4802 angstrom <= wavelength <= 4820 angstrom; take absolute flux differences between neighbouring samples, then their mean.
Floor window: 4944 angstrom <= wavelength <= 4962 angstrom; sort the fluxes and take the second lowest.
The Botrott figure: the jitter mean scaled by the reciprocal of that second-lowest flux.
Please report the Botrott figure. 0.070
